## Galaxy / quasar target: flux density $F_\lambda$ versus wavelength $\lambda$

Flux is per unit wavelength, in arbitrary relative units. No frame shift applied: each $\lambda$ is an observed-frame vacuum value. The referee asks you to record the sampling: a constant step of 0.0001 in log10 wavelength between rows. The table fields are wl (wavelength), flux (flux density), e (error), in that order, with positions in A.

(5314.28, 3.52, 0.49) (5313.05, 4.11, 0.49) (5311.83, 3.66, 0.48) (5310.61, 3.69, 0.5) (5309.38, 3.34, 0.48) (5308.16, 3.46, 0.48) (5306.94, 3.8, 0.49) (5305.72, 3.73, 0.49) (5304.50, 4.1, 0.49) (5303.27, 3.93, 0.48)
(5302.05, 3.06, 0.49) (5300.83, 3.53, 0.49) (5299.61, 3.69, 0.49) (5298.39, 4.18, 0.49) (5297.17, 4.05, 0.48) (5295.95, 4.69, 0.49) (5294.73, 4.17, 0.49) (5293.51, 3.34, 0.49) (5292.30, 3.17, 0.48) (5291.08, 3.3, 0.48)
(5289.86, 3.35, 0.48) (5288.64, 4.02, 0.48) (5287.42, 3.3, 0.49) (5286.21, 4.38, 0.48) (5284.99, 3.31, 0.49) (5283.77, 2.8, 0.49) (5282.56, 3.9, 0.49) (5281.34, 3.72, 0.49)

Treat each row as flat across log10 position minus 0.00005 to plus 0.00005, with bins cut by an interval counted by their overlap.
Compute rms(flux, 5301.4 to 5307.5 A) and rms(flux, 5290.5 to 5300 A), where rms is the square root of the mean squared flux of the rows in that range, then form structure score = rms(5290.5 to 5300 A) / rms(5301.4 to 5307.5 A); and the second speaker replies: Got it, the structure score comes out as 1.03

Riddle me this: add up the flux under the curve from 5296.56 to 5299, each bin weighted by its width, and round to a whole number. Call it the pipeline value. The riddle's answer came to 10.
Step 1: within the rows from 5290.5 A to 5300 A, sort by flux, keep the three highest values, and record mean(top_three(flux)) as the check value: 4.35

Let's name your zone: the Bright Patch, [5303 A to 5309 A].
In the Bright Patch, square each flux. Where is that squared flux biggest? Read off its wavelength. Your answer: 5304.50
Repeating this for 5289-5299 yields 5295.95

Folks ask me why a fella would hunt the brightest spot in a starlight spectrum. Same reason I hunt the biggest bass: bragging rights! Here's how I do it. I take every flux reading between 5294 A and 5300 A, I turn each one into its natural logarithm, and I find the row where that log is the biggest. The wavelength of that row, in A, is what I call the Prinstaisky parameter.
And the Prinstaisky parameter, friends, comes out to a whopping 5295.95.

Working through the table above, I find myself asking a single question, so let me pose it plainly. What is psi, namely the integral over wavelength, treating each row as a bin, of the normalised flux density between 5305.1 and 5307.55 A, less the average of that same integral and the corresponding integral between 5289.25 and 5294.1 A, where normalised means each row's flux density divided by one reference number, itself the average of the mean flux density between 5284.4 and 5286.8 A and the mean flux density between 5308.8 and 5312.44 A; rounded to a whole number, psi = -1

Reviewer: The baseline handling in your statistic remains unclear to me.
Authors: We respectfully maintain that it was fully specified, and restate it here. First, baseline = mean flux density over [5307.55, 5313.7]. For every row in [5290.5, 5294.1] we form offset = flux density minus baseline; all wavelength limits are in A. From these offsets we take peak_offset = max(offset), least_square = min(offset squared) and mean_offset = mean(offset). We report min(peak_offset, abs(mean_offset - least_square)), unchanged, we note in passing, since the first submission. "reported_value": -0.31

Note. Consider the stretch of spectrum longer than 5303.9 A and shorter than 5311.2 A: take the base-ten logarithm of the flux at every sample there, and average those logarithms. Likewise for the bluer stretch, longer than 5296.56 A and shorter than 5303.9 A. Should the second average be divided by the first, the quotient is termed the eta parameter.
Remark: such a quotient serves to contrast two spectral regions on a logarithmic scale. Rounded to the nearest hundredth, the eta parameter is 1.01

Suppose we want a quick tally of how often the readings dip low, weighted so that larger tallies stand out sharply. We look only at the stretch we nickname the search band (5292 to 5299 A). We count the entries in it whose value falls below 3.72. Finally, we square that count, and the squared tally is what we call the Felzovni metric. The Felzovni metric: 4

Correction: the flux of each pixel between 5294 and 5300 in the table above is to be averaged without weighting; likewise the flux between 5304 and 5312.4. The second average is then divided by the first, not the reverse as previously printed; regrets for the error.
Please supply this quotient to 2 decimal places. 0.89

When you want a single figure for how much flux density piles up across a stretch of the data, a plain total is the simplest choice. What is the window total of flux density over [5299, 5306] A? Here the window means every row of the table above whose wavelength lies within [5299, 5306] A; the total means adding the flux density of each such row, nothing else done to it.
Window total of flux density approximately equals 22.0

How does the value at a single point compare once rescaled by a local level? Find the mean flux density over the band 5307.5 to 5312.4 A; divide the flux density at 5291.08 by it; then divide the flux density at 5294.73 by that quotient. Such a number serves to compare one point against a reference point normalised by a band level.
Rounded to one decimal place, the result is 4.5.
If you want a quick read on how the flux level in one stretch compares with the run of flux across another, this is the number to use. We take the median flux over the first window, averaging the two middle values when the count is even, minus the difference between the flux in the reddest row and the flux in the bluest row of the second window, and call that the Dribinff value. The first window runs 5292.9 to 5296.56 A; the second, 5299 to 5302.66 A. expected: 4.8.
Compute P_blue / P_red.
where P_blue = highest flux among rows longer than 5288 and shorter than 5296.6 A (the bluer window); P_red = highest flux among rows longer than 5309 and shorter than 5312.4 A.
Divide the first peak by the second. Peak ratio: 1.27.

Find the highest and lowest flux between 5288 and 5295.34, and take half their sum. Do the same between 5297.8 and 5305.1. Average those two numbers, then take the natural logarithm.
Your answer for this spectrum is 1.29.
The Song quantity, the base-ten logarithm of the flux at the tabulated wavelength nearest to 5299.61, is 0.57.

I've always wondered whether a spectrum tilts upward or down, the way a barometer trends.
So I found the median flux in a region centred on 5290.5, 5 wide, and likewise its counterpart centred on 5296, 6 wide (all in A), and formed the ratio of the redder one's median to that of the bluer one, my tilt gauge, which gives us 1.25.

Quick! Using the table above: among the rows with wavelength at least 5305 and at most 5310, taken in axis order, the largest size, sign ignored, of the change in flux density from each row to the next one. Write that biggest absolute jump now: 0.34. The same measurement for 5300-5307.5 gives 0.87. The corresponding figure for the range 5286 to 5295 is 1.08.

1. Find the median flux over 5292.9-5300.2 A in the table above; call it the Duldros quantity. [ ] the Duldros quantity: 4.11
